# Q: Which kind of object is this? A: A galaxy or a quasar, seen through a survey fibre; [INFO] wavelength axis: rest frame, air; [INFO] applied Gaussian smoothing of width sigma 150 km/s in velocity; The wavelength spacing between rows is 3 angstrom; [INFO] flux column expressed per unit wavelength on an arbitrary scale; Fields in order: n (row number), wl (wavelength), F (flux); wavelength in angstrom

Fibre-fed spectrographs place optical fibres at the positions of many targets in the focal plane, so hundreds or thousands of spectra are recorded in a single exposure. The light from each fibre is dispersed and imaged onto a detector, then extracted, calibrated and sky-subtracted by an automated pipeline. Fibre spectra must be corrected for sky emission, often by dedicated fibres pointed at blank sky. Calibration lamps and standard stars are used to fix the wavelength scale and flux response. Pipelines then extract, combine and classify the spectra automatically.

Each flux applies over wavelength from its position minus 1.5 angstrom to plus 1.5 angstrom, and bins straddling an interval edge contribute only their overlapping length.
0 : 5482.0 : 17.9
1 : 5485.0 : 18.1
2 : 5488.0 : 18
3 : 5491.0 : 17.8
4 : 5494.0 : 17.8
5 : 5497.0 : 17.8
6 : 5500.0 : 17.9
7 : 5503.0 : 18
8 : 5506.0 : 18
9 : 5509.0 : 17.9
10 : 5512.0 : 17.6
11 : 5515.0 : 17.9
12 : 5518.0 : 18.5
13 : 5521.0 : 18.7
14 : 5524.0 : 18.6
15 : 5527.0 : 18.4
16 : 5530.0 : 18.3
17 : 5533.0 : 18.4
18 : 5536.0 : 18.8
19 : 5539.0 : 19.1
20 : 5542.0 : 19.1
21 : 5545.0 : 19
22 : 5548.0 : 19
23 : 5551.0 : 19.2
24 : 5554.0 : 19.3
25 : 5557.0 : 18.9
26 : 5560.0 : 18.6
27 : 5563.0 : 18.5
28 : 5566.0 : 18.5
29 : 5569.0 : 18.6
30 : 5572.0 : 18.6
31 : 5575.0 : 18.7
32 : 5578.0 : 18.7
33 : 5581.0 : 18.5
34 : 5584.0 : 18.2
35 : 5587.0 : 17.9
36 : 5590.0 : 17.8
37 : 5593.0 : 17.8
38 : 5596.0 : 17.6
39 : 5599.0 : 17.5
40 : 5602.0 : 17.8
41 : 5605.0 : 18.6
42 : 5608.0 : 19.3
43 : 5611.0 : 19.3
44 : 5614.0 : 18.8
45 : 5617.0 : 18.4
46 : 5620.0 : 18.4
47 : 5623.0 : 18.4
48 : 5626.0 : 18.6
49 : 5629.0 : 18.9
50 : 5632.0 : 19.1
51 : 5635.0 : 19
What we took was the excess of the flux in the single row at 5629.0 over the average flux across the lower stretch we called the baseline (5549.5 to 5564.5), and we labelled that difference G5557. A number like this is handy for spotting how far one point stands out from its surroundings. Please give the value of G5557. 0.00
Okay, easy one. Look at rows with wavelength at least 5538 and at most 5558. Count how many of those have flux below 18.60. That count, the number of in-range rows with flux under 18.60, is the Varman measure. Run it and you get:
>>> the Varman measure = 0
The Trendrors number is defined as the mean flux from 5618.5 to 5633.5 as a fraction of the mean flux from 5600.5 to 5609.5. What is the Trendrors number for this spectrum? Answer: 1.01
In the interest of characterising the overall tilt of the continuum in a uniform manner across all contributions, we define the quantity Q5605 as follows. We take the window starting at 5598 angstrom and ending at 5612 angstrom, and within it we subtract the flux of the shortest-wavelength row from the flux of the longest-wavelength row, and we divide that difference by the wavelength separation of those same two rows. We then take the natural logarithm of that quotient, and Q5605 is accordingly -1.9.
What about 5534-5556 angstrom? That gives -3.6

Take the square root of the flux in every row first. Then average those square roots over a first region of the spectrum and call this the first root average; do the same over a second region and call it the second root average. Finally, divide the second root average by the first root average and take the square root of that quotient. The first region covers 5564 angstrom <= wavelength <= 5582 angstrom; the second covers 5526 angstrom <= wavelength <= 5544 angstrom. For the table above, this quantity 1.001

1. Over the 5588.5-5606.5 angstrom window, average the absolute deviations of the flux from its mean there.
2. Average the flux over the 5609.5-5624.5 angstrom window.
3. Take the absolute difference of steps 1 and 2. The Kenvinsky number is 18.4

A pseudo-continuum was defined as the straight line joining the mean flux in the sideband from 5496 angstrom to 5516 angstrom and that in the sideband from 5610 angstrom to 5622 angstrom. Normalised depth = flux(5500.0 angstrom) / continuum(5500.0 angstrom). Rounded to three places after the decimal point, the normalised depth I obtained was 1.004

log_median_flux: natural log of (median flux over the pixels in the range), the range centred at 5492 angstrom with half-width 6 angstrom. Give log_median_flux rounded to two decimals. 2.88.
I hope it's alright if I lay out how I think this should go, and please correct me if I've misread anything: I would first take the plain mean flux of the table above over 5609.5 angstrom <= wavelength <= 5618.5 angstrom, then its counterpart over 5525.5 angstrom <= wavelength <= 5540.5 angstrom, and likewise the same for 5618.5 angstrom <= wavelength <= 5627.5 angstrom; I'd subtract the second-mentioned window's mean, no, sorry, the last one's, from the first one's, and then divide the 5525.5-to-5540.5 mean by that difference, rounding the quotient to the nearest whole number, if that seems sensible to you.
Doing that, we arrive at 51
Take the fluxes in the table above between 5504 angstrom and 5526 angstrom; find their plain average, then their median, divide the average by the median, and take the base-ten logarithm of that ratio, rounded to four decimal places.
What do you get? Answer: 0.0041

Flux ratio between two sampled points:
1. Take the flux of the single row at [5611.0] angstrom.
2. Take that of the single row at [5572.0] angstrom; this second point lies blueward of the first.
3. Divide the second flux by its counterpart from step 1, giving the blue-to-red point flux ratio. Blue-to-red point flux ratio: 0.96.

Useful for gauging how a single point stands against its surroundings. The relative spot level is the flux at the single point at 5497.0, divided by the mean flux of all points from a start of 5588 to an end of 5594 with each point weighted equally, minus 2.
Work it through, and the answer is -1.00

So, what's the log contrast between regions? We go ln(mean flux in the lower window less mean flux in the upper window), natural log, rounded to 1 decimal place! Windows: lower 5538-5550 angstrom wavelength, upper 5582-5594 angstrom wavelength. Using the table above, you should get 0.1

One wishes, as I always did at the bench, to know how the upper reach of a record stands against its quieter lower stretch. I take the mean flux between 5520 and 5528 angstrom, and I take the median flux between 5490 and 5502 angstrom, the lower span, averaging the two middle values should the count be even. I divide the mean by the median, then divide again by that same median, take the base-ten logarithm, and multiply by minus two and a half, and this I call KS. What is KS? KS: 3.080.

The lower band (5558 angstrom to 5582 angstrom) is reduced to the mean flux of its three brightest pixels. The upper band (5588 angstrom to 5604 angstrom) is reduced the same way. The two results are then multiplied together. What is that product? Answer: 332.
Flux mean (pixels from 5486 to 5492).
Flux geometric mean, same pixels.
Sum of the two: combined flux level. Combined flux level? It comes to 35.8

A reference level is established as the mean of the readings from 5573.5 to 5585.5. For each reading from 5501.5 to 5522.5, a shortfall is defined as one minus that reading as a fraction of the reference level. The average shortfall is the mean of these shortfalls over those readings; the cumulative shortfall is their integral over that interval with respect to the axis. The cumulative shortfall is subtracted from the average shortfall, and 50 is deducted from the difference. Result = -50.5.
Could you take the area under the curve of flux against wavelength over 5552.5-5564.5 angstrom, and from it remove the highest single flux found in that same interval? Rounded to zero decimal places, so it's 207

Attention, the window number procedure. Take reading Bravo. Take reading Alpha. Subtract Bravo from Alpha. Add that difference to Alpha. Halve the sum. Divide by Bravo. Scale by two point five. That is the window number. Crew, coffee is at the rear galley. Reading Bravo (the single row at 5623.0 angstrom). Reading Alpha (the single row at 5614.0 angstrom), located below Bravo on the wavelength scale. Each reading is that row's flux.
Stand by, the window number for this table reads 1.30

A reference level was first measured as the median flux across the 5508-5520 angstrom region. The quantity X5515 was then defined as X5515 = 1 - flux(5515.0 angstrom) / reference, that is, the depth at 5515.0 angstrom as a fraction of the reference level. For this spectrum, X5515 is 0.000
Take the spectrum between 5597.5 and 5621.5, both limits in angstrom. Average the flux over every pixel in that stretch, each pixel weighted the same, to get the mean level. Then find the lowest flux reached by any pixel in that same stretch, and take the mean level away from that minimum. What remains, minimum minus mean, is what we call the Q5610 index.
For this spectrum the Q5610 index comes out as -1.01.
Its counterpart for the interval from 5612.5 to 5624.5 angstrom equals -0.10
